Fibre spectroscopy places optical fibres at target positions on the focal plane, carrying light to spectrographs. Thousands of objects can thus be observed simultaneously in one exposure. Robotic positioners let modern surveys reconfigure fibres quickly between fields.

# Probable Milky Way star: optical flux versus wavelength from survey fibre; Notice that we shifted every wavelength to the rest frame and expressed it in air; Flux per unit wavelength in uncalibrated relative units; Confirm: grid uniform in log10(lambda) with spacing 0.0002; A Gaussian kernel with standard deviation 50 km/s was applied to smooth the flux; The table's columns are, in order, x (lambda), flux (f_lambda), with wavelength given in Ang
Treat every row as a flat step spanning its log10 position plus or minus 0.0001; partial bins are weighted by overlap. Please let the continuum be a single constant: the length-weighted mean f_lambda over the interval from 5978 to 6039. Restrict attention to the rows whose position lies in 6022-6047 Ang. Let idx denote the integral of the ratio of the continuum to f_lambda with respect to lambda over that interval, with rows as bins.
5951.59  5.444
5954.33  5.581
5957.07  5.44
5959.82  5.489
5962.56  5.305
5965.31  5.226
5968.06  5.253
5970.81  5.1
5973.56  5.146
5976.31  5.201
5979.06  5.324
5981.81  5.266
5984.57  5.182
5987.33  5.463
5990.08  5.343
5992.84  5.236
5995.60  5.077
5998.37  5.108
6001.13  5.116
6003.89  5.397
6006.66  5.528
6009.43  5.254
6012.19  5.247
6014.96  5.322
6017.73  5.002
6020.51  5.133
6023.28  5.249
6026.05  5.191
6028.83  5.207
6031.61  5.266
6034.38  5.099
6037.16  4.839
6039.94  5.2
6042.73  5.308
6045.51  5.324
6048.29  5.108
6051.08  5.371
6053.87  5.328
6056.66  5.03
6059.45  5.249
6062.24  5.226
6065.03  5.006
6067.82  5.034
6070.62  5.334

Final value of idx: 25.19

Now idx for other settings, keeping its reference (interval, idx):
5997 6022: 24.96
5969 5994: 24.87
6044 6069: 25.18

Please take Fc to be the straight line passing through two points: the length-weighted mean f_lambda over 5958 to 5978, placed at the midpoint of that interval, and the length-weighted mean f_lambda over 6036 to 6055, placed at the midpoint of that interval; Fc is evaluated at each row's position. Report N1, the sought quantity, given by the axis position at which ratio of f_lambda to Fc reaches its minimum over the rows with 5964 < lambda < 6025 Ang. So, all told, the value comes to 6017.73 Ang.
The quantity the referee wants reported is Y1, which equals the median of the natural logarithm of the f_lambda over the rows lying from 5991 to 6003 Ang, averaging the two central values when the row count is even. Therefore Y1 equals 1.63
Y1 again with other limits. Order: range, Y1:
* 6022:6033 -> 1.65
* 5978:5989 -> 1.67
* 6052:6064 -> 1.66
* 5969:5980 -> 1.64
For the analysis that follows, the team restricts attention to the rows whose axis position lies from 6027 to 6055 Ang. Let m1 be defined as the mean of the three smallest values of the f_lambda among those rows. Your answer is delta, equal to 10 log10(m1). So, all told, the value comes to 7.00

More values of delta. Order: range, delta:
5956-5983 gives 7.12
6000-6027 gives 7.06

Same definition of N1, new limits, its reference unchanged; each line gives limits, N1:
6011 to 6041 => 6037.16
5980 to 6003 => 5995.60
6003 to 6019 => 6017.73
